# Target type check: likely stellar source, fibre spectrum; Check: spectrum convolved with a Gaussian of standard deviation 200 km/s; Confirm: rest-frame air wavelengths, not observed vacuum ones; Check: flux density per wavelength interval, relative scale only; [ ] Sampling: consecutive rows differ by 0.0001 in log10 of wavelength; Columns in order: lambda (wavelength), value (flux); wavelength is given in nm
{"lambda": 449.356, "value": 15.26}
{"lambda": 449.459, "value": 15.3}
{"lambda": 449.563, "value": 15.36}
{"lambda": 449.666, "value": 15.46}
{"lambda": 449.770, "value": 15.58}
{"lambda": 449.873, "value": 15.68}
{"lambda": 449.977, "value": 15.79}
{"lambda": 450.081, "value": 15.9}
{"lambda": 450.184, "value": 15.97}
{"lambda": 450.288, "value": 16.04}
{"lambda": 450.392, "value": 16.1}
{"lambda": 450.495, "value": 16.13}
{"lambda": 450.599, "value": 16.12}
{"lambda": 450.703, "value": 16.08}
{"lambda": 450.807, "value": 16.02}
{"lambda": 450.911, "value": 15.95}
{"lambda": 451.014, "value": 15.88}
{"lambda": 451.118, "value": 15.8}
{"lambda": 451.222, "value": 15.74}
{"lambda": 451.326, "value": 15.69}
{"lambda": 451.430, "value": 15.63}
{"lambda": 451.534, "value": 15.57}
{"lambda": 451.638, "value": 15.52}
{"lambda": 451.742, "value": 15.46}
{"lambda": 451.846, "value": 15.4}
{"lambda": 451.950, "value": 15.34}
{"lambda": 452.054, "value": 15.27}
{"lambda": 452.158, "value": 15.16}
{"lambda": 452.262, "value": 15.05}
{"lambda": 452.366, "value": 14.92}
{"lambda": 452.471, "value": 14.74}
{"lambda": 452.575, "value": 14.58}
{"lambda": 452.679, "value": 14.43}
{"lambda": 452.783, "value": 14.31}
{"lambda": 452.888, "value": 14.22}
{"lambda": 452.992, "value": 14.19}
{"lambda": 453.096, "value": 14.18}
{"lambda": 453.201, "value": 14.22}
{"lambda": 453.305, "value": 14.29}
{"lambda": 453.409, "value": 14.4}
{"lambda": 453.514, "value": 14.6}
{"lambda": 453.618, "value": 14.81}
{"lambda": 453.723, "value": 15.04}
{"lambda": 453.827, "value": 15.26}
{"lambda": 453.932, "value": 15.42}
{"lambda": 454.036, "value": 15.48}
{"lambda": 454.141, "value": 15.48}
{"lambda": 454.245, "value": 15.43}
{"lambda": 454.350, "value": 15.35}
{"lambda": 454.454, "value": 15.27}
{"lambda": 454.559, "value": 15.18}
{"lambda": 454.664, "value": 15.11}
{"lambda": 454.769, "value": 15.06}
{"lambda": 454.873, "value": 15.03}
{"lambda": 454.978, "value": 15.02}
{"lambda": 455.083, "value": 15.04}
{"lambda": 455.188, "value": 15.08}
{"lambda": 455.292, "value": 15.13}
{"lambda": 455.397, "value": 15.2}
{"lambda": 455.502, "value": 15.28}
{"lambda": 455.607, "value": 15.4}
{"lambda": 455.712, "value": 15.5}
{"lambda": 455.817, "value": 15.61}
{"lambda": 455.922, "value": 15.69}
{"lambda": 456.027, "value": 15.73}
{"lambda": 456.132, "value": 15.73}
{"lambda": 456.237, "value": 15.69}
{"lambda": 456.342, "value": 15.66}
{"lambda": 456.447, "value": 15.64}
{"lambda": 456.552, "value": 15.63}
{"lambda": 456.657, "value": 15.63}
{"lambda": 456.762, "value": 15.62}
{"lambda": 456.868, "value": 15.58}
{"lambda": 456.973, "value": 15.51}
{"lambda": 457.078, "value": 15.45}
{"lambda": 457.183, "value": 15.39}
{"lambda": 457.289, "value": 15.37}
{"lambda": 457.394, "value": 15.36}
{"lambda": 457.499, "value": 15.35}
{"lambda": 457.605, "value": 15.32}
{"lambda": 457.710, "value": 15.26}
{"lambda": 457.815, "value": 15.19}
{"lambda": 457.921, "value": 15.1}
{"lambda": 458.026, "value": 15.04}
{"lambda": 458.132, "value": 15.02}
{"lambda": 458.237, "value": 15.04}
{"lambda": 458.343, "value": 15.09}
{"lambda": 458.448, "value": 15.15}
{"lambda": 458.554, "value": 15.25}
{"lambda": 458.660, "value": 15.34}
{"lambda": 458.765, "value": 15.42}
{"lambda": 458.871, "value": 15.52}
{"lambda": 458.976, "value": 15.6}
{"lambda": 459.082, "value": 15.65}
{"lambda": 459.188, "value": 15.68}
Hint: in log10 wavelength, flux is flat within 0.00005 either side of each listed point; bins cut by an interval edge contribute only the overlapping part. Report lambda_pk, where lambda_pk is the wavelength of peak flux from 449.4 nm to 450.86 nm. 450.495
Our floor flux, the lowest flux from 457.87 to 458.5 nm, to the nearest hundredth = 15.02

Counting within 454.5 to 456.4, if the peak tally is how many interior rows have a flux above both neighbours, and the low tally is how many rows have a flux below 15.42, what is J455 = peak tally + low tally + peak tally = 11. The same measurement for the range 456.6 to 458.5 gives 13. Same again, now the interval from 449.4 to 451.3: 4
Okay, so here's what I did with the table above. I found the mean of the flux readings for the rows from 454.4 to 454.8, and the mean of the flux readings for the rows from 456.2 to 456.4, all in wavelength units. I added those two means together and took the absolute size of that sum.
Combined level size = 30.8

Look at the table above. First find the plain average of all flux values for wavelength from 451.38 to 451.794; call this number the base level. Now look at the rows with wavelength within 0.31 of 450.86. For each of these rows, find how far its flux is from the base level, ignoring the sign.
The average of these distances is 0.43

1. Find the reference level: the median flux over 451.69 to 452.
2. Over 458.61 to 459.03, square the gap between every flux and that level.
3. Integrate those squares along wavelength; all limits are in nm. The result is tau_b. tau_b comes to 0.006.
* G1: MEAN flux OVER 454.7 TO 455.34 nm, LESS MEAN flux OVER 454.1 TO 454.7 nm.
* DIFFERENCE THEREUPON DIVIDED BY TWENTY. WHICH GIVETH -0.012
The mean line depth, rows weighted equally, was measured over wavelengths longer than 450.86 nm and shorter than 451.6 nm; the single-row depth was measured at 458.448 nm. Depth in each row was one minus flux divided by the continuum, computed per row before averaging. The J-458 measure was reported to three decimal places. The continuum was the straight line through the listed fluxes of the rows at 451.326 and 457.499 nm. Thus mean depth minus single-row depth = -0.013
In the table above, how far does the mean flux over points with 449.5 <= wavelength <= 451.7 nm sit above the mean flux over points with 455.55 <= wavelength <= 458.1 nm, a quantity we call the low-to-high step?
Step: 0.33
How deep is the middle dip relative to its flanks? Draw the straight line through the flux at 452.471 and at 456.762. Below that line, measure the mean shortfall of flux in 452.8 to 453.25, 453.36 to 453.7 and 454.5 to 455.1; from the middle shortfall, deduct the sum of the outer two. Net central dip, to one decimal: -0.5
